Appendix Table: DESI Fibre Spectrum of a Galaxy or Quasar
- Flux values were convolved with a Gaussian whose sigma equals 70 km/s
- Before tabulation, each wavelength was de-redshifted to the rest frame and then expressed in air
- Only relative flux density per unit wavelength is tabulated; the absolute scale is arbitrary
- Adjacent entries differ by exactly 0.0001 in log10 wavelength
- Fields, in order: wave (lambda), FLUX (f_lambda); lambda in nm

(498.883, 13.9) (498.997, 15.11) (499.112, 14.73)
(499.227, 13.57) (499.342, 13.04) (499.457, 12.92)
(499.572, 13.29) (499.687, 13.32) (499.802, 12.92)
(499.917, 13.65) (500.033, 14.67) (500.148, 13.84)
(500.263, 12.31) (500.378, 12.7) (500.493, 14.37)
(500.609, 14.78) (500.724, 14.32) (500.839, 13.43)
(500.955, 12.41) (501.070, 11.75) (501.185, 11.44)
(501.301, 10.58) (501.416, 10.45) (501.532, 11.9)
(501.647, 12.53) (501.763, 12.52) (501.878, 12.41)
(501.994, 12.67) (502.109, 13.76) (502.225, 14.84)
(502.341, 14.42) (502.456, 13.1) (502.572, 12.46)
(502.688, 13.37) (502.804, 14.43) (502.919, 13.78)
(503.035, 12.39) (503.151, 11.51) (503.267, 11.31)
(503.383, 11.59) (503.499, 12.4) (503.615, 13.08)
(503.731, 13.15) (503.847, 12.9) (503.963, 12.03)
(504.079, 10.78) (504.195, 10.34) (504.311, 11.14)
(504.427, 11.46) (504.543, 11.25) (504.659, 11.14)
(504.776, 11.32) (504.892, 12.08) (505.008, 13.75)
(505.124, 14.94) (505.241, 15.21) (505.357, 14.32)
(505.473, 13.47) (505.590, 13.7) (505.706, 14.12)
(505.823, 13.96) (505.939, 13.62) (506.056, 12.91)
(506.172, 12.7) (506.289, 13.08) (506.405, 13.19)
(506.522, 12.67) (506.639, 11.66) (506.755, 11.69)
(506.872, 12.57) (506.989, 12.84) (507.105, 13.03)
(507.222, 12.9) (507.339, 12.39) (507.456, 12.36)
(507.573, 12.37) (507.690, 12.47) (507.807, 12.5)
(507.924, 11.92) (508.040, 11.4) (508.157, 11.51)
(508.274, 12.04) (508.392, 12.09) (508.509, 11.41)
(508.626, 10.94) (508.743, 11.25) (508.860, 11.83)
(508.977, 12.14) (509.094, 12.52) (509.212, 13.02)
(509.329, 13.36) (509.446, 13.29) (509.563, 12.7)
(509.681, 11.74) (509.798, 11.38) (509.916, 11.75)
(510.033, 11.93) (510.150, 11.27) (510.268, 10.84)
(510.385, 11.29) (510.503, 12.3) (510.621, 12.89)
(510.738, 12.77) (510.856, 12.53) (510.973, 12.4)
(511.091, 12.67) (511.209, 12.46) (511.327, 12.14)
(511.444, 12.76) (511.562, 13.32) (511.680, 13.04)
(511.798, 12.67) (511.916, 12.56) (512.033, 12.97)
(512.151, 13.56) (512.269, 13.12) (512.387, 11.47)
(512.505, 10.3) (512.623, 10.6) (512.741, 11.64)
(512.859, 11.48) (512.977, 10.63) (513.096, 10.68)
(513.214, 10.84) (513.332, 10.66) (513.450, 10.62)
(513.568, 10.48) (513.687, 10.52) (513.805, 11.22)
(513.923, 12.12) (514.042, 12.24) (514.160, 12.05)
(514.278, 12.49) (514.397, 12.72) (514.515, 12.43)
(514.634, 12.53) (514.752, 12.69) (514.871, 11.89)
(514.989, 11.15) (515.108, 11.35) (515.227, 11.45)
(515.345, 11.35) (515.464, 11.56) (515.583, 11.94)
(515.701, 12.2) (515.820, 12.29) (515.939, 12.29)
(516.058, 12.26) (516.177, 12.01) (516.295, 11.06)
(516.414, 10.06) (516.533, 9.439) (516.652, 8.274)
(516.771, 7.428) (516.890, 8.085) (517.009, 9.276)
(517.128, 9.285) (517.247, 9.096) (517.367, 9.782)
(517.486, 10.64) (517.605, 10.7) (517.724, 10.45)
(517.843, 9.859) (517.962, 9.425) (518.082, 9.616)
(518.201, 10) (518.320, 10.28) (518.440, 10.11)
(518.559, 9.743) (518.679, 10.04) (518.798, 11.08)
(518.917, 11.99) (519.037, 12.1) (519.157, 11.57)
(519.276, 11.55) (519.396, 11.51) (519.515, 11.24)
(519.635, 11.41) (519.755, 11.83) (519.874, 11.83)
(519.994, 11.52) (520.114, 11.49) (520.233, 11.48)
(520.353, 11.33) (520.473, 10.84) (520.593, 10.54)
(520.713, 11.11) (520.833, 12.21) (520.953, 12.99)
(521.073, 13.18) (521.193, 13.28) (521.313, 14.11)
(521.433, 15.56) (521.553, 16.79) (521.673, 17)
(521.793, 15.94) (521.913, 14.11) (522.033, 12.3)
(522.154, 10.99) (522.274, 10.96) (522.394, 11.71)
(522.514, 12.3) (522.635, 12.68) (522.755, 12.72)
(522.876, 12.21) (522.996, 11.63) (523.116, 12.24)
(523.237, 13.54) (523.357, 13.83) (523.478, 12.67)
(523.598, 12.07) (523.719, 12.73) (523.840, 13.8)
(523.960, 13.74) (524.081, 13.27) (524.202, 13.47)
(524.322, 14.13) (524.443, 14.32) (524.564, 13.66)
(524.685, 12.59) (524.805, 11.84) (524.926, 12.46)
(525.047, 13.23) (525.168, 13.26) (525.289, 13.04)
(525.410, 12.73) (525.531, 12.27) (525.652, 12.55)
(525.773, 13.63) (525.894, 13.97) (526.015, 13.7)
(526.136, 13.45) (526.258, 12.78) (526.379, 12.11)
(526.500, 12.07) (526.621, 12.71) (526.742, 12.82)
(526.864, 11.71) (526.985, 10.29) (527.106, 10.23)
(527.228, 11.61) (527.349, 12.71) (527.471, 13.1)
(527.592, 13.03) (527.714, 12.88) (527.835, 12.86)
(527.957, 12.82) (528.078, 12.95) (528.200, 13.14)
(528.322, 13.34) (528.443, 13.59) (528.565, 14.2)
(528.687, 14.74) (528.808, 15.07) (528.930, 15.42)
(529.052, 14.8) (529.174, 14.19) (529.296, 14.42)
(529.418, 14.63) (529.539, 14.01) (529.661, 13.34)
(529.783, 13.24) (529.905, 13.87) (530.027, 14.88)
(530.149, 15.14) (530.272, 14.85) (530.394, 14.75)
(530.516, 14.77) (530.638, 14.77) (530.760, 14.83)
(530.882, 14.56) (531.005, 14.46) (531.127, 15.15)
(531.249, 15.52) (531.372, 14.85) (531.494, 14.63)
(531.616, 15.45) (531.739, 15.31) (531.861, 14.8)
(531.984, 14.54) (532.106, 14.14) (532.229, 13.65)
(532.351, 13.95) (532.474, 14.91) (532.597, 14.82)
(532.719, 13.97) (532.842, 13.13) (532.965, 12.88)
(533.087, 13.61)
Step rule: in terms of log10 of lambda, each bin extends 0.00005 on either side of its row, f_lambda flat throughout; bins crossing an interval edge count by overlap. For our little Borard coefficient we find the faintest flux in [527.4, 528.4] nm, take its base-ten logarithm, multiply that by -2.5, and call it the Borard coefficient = -2.77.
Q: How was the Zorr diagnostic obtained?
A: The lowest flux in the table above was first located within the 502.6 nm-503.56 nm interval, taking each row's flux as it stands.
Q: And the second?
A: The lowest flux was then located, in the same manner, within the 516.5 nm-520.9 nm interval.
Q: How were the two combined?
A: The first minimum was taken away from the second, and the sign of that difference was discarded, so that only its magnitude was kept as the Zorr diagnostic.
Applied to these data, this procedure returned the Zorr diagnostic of 3.9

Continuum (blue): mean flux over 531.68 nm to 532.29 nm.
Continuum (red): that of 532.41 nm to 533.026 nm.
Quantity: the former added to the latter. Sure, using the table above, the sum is 28.4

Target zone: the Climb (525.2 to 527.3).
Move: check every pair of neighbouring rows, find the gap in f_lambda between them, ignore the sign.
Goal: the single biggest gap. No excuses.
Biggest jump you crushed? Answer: 1.420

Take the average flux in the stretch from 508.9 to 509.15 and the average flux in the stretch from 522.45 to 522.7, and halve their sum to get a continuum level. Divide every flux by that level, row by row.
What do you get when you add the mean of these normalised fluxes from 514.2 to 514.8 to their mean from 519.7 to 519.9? 1.97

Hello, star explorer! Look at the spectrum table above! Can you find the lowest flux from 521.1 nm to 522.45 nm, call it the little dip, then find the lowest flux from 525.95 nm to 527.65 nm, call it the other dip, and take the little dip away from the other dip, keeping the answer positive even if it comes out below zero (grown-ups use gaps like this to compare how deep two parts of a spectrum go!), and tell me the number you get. 0.7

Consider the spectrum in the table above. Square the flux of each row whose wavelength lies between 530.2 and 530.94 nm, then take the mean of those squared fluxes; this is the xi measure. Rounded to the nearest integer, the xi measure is 218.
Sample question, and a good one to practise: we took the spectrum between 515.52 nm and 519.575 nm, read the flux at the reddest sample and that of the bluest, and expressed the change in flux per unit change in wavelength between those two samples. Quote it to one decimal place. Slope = -0.2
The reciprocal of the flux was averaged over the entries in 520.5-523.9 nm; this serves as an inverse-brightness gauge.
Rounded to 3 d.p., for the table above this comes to 0.078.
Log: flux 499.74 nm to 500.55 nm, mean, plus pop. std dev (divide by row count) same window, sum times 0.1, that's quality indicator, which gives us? 1.43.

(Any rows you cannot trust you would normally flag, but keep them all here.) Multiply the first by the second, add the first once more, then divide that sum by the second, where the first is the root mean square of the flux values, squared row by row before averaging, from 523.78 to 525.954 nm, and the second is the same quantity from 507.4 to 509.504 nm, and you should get 14.3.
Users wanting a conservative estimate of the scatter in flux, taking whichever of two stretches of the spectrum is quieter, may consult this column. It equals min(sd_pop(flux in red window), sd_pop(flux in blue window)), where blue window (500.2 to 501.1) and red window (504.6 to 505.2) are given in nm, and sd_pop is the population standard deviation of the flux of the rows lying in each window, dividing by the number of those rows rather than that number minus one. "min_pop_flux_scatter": 1.1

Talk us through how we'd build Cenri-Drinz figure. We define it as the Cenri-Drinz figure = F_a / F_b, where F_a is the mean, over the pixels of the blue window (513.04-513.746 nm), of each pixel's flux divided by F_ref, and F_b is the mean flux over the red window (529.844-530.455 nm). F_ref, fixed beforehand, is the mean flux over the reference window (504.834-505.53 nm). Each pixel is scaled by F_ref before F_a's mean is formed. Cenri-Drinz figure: 0.0518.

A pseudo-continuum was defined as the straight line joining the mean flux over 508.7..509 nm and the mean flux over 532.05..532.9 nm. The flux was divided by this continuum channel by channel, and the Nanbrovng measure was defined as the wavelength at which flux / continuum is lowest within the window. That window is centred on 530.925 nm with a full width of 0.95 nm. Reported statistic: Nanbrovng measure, 531.005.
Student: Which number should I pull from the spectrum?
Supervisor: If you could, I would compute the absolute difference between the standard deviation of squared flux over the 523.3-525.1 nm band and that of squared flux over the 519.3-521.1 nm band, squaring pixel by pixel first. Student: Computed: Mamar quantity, 3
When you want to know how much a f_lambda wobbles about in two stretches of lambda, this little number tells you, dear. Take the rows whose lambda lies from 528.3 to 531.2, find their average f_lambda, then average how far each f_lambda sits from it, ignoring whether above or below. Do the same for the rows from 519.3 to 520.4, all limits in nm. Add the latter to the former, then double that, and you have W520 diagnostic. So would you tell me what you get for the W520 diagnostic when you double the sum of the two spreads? 1.3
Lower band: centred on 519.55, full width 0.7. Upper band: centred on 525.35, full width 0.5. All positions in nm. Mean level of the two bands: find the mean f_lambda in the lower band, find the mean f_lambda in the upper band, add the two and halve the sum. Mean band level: 12.2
